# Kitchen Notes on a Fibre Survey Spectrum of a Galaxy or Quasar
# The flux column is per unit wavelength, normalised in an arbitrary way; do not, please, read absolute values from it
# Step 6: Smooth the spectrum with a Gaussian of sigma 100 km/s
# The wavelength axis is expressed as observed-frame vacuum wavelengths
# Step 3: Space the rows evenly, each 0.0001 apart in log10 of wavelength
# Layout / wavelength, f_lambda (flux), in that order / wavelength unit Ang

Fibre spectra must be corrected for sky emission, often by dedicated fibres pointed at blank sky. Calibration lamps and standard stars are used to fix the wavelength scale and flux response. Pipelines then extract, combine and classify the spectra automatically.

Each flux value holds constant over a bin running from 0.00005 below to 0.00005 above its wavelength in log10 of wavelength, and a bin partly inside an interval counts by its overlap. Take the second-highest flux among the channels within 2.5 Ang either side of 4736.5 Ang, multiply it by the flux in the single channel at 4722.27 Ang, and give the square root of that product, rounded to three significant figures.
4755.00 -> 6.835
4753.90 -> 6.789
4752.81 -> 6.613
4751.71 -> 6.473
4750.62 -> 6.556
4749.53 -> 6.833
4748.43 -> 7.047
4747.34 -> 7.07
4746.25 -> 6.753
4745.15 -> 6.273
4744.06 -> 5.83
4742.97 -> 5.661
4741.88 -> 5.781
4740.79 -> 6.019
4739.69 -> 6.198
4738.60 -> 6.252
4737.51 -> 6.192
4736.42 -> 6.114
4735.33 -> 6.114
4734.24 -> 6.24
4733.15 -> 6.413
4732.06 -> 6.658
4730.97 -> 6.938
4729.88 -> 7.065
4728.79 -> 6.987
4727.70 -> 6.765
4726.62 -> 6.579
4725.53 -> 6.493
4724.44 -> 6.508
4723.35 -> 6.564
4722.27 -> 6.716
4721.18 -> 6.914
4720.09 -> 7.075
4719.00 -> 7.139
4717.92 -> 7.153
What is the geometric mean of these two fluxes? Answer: 6.47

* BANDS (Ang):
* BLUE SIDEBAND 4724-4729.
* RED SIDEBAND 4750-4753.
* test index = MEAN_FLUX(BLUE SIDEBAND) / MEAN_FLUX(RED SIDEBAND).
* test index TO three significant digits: 1.02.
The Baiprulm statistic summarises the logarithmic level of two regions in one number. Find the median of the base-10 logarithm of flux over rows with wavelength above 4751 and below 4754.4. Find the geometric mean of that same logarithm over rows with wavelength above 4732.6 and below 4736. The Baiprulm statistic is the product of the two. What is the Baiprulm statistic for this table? 0.65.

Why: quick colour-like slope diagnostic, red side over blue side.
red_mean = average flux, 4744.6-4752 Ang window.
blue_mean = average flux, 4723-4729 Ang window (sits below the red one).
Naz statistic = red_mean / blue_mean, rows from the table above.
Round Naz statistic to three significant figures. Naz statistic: 1.01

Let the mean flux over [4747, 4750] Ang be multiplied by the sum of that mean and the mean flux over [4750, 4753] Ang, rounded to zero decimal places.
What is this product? 94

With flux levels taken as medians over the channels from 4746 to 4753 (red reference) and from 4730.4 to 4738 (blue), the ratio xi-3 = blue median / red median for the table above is 0.92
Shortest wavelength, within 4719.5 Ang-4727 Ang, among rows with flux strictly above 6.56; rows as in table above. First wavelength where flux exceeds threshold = 4720.09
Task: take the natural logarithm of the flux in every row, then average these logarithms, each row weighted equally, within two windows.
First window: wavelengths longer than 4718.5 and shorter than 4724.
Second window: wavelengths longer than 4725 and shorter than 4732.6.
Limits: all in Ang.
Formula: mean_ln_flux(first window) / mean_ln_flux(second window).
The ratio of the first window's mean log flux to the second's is 1.01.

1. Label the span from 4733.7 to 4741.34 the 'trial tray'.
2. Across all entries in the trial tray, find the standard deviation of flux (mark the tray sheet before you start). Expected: 0.08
